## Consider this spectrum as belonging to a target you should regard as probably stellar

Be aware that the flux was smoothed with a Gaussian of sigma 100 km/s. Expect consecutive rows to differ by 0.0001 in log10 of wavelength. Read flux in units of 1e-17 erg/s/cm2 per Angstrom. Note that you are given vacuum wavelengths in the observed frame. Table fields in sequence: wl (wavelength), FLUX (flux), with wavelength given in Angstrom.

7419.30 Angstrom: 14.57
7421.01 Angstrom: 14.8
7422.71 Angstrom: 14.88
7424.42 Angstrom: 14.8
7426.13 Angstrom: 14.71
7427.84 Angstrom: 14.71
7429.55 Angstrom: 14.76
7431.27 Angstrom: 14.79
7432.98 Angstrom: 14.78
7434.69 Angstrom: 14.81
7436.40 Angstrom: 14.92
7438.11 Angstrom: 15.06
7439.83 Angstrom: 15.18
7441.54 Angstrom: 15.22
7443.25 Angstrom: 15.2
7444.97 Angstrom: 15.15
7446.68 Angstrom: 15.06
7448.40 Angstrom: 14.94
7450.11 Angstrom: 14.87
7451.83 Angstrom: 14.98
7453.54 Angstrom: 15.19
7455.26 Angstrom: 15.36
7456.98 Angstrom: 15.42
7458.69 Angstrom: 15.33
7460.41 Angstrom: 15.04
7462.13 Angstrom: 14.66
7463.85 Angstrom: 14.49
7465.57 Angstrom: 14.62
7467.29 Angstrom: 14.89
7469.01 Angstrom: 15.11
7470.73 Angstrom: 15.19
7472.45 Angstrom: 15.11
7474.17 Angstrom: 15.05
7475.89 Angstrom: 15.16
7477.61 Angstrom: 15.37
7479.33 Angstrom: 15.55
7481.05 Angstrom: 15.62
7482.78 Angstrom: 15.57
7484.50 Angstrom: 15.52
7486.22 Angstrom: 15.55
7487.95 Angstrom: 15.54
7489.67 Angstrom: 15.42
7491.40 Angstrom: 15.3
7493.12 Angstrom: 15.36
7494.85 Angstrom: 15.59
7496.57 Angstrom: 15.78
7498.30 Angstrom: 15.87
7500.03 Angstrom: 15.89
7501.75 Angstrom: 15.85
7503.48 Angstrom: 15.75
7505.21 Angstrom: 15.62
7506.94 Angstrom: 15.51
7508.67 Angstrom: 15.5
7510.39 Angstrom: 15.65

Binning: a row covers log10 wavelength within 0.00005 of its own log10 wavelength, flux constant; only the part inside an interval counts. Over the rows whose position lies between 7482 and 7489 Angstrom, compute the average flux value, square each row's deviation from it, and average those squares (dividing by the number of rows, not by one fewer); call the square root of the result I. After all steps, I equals 0.02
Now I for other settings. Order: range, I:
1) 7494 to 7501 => 0.12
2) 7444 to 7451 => 0.11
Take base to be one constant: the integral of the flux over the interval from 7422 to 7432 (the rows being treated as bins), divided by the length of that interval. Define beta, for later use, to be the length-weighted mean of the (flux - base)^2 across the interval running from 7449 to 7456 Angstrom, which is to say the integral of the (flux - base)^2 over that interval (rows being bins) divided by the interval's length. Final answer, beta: 0.14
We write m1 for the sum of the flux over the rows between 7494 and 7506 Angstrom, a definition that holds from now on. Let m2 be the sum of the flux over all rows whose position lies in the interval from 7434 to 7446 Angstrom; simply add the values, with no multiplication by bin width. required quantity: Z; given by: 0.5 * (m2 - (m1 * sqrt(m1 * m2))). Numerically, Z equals -5902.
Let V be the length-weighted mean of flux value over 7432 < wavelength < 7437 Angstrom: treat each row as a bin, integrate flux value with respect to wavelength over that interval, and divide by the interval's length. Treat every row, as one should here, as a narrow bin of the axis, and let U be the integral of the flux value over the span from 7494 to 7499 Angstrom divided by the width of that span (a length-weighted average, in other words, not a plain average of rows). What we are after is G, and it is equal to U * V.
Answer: 233.8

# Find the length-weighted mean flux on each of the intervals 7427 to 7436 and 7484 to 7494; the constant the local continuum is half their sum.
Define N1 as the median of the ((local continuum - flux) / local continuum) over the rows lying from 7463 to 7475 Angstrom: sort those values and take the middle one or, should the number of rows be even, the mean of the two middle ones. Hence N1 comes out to 0.004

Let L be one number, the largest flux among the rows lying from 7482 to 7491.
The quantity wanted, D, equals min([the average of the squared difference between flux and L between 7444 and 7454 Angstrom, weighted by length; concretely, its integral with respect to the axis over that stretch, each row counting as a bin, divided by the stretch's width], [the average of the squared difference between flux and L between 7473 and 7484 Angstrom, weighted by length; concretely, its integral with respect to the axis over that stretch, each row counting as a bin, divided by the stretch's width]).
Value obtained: 0.08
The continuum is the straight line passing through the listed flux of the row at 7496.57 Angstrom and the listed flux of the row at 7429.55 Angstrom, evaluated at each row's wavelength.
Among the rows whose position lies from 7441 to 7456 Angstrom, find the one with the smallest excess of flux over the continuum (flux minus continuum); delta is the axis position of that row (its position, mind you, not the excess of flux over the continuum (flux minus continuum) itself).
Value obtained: 7450.11 Angstrom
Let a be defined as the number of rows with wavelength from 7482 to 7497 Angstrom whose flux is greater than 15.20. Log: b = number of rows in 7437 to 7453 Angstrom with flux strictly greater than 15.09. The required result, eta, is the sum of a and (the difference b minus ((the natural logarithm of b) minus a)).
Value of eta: 21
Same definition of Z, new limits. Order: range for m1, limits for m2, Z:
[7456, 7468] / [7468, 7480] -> -5456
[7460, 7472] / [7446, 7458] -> -5402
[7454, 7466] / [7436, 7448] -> -5474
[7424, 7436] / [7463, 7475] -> -5318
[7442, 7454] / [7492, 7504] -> -5621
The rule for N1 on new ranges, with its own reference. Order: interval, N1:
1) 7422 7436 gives 0.021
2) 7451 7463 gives -0.005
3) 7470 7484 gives -0.011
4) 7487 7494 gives -0.019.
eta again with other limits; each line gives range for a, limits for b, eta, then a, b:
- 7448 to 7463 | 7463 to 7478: 9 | 3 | 5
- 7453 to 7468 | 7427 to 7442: 7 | 3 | 2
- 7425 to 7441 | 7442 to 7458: 3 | 0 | 5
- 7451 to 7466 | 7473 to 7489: 12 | 3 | 8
